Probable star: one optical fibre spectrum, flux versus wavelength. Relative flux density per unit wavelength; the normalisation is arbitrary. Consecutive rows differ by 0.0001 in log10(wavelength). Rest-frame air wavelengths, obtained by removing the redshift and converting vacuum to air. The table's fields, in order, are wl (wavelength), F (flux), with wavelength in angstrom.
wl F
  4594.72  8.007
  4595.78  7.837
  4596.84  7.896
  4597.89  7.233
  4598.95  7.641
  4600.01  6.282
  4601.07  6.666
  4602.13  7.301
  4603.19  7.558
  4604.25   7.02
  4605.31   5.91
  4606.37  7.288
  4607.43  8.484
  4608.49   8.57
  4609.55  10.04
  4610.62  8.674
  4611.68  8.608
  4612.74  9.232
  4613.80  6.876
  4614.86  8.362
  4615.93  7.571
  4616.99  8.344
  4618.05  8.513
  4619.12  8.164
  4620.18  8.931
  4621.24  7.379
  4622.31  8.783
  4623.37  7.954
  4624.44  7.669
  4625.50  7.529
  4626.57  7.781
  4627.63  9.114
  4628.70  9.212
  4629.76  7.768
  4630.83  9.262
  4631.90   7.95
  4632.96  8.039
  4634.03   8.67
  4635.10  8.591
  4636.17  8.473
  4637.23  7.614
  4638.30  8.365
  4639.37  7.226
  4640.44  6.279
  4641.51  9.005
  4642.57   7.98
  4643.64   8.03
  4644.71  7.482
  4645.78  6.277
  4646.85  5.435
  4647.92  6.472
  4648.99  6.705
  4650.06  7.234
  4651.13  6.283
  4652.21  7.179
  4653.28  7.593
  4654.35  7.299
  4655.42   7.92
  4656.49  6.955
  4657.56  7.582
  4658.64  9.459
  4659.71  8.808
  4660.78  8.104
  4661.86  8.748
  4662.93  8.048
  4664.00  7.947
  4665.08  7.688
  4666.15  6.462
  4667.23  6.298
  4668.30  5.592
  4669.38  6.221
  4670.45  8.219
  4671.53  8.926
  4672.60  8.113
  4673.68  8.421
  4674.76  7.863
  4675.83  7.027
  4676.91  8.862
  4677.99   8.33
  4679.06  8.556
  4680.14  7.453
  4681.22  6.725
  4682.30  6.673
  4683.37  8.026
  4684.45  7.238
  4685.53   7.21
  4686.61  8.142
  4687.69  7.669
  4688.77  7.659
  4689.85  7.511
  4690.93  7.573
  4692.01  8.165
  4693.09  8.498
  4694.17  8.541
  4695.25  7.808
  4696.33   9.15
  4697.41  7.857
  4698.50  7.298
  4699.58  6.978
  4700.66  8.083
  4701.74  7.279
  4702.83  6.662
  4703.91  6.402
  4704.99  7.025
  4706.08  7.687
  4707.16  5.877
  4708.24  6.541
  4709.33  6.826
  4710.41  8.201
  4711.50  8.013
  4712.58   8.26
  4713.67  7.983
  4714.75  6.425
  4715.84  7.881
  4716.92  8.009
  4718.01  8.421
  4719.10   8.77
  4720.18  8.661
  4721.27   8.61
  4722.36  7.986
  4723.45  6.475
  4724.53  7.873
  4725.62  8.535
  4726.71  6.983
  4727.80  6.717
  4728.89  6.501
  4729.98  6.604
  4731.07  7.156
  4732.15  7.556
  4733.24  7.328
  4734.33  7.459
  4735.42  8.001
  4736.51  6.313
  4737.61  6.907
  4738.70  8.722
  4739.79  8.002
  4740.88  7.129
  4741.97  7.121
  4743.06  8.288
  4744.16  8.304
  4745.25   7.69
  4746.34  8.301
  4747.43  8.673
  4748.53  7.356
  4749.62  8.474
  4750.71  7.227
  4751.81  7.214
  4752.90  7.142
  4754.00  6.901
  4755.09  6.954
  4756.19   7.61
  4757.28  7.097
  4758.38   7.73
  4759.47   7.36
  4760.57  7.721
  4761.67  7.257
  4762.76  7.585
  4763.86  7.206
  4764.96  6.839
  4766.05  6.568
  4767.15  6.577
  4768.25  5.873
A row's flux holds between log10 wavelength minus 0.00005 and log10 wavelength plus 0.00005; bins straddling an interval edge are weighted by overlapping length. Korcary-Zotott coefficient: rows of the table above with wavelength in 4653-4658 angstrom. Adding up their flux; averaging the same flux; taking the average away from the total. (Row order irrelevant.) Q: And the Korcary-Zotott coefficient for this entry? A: 30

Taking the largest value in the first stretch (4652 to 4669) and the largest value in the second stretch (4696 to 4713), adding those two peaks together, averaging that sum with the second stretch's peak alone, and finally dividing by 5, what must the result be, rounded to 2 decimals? 2.78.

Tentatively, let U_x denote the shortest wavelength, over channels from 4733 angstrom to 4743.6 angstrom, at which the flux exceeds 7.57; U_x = 4735.42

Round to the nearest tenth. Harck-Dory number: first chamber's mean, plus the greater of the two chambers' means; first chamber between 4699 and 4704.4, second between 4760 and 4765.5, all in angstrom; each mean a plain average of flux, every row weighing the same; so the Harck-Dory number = 14.4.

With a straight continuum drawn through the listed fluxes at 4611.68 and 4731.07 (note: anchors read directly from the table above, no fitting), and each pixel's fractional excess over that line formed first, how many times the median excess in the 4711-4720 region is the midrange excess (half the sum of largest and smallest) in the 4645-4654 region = -2.3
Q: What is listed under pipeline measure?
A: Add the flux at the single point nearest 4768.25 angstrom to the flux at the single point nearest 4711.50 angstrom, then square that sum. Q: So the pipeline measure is 193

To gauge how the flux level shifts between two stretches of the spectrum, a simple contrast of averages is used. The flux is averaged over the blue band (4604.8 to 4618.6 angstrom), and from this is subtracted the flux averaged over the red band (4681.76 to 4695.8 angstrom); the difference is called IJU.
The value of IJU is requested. 0.44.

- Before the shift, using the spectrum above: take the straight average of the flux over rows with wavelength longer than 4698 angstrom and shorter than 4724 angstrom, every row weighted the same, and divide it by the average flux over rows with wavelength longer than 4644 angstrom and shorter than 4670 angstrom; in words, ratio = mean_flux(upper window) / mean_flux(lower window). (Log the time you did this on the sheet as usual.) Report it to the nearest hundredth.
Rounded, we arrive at 1.04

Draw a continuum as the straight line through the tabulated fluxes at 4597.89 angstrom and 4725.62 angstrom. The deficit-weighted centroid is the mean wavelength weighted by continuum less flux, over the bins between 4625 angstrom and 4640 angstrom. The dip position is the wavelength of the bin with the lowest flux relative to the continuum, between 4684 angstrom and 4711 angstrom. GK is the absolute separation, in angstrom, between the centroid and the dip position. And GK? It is 75.8 angstrom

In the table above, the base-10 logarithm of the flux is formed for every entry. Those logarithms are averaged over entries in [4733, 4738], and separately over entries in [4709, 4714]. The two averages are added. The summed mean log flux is 1.75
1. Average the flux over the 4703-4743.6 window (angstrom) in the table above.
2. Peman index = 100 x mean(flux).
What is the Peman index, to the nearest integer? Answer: 749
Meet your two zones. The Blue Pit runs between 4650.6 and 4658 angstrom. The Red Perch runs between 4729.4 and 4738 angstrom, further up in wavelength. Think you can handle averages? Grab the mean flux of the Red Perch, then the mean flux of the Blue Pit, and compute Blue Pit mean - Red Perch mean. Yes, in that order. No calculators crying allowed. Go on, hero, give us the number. 0.09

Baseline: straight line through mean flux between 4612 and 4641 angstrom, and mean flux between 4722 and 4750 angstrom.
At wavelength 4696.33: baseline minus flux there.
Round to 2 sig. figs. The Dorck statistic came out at -1.4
